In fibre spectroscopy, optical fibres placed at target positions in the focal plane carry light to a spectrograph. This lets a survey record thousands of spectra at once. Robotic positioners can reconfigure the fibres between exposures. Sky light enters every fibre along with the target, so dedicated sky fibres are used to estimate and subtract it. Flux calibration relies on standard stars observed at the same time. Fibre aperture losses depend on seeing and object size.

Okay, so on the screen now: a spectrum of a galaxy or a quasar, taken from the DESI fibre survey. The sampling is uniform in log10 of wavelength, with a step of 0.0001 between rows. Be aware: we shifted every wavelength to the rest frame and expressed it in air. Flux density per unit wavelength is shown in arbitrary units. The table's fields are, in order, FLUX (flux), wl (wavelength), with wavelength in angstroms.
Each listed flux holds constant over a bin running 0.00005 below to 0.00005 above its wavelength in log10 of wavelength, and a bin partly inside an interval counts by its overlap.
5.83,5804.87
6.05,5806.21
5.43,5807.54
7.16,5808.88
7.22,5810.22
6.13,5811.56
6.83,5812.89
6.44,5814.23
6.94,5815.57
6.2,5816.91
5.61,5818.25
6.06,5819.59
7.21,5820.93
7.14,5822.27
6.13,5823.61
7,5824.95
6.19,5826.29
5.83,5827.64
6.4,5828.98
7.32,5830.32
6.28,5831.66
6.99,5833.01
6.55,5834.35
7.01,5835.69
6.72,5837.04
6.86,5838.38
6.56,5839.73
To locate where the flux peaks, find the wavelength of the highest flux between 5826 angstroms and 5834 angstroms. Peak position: 5830.32 angstroms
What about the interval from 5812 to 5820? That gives 5815.57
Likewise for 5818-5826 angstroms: 5820.93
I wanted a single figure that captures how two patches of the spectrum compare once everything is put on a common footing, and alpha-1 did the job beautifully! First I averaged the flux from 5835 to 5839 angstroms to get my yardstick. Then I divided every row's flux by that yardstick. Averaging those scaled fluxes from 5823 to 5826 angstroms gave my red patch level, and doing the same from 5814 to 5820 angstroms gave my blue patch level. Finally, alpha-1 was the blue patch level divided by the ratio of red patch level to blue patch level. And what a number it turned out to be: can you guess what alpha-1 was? 0.87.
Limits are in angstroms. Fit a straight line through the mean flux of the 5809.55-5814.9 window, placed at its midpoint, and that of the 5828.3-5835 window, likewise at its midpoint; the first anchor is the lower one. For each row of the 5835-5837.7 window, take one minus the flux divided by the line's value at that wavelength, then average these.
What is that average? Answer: -0.02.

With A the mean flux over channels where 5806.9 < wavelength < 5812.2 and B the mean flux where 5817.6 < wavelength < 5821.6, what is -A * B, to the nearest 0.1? -40.8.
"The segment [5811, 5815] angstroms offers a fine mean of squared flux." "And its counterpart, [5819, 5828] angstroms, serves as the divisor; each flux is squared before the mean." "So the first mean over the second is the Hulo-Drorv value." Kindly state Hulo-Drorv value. 0.98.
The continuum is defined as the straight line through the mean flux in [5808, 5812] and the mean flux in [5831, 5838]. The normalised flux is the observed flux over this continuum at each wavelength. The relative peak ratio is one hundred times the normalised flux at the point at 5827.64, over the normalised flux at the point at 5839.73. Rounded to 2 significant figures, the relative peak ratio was 88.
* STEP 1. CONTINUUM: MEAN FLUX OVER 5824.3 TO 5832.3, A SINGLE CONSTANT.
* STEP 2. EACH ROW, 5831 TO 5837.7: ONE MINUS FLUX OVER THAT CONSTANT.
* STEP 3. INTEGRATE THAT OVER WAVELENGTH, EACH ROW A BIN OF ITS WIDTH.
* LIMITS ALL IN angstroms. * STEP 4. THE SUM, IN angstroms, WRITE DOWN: -0.21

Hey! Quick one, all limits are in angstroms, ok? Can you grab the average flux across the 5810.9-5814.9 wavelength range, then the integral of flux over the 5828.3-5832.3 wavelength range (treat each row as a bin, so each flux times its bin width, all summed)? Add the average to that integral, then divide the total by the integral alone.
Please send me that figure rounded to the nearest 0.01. 1.24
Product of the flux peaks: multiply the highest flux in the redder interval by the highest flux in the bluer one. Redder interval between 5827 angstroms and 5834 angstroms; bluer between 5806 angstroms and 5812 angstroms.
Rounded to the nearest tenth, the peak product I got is 52.9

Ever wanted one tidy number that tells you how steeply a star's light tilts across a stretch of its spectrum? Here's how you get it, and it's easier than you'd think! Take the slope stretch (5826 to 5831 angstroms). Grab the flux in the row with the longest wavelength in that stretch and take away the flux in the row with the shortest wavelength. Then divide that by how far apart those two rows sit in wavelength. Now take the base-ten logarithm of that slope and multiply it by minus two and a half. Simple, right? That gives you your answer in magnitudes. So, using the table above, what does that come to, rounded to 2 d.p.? 1.38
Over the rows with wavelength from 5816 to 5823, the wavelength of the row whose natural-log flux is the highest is 5820.93 angstroms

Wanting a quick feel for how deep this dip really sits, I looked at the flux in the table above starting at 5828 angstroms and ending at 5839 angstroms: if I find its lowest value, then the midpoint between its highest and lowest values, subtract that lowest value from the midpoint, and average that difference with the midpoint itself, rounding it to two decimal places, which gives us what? 3.66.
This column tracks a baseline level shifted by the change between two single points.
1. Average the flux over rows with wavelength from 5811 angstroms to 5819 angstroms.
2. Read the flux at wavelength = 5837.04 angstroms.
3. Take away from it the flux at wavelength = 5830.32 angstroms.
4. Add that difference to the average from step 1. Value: 5.8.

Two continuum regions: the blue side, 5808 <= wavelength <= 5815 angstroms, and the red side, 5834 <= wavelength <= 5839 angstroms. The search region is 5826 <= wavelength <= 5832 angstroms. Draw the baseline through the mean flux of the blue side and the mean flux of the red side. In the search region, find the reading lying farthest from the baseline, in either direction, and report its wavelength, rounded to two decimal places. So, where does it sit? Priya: 5827.64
